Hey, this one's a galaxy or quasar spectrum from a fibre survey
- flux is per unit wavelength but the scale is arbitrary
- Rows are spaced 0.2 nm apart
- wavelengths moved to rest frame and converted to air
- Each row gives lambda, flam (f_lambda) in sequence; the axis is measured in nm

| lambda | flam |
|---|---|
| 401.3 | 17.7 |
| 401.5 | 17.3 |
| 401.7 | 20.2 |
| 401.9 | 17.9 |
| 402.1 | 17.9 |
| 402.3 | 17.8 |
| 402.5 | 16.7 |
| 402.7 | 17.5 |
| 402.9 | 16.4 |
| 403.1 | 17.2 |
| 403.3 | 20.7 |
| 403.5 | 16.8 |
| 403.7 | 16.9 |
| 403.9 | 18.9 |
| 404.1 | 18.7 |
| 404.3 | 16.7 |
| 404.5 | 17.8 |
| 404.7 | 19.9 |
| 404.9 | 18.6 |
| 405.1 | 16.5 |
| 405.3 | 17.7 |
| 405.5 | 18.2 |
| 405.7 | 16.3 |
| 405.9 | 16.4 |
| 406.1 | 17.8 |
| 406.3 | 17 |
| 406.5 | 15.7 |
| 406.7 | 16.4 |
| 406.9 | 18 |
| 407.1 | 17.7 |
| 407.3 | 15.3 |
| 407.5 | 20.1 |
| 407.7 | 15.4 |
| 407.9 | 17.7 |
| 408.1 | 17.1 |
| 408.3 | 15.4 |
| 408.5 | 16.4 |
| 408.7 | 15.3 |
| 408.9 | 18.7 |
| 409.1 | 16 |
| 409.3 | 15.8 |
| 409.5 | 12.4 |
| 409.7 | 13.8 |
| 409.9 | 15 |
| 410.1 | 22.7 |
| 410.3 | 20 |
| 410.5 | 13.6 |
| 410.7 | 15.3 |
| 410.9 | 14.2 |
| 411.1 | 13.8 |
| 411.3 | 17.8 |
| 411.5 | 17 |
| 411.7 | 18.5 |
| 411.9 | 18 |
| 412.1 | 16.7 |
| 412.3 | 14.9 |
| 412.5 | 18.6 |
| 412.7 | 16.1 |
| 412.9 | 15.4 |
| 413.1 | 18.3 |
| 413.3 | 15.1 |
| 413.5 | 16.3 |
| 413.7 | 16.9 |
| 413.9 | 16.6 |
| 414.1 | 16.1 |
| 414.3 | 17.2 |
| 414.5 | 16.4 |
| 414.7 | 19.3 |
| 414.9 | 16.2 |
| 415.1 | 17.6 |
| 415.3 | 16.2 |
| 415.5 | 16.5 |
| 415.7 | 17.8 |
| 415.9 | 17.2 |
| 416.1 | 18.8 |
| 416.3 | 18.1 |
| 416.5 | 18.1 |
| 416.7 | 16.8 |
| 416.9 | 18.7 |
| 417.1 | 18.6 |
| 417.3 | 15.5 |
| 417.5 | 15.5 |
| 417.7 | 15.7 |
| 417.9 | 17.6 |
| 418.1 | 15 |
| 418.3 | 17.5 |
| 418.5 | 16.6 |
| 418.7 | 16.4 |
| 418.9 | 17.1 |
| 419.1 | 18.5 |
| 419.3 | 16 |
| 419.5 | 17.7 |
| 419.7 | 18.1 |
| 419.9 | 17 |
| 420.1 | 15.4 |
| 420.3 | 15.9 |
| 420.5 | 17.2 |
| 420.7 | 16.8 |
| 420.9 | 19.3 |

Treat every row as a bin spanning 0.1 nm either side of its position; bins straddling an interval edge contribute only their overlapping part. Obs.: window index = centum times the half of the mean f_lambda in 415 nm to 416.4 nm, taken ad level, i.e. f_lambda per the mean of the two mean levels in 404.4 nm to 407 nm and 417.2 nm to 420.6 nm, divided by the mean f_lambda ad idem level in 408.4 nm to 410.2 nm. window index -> 54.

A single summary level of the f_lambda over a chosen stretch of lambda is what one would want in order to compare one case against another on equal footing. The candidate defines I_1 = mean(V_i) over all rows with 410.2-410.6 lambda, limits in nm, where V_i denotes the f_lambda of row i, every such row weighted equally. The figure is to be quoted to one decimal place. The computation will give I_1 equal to 16.8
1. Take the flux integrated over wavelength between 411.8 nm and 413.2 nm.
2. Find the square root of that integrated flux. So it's 4.9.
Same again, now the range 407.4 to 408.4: 4.1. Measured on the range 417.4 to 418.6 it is 4.4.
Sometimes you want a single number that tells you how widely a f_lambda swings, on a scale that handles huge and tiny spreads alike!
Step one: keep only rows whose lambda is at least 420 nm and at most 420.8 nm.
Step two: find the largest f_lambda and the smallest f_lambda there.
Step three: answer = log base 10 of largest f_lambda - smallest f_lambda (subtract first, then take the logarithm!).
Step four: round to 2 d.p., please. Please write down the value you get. 0.26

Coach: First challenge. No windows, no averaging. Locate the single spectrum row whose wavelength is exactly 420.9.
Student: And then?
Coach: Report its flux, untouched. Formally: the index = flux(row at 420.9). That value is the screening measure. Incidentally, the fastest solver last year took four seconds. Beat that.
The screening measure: 19.3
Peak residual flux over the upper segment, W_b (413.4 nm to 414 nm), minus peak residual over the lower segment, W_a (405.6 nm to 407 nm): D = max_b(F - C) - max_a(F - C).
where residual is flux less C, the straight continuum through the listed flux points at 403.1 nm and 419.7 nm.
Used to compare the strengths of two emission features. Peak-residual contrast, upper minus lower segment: -1.5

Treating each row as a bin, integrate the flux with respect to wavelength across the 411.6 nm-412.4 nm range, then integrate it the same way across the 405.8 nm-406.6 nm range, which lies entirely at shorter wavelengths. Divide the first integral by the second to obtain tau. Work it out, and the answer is 1.02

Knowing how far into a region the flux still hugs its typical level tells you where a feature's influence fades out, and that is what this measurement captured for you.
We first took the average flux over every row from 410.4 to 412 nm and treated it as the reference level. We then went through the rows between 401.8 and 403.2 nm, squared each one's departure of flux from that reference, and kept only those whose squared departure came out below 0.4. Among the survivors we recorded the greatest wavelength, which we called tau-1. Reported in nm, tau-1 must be 402.9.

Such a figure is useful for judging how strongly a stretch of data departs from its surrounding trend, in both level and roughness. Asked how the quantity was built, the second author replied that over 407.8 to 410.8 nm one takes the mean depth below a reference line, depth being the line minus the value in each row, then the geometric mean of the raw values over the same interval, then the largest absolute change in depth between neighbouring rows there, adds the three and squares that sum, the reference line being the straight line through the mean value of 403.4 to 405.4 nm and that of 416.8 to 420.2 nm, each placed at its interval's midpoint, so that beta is 627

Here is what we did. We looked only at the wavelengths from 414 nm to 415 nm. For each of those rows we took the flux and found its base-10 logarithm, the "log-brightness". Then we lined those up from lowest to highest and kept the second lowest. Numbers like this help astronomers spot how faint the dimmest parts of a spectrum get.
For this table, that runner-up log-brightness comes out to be 1.21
